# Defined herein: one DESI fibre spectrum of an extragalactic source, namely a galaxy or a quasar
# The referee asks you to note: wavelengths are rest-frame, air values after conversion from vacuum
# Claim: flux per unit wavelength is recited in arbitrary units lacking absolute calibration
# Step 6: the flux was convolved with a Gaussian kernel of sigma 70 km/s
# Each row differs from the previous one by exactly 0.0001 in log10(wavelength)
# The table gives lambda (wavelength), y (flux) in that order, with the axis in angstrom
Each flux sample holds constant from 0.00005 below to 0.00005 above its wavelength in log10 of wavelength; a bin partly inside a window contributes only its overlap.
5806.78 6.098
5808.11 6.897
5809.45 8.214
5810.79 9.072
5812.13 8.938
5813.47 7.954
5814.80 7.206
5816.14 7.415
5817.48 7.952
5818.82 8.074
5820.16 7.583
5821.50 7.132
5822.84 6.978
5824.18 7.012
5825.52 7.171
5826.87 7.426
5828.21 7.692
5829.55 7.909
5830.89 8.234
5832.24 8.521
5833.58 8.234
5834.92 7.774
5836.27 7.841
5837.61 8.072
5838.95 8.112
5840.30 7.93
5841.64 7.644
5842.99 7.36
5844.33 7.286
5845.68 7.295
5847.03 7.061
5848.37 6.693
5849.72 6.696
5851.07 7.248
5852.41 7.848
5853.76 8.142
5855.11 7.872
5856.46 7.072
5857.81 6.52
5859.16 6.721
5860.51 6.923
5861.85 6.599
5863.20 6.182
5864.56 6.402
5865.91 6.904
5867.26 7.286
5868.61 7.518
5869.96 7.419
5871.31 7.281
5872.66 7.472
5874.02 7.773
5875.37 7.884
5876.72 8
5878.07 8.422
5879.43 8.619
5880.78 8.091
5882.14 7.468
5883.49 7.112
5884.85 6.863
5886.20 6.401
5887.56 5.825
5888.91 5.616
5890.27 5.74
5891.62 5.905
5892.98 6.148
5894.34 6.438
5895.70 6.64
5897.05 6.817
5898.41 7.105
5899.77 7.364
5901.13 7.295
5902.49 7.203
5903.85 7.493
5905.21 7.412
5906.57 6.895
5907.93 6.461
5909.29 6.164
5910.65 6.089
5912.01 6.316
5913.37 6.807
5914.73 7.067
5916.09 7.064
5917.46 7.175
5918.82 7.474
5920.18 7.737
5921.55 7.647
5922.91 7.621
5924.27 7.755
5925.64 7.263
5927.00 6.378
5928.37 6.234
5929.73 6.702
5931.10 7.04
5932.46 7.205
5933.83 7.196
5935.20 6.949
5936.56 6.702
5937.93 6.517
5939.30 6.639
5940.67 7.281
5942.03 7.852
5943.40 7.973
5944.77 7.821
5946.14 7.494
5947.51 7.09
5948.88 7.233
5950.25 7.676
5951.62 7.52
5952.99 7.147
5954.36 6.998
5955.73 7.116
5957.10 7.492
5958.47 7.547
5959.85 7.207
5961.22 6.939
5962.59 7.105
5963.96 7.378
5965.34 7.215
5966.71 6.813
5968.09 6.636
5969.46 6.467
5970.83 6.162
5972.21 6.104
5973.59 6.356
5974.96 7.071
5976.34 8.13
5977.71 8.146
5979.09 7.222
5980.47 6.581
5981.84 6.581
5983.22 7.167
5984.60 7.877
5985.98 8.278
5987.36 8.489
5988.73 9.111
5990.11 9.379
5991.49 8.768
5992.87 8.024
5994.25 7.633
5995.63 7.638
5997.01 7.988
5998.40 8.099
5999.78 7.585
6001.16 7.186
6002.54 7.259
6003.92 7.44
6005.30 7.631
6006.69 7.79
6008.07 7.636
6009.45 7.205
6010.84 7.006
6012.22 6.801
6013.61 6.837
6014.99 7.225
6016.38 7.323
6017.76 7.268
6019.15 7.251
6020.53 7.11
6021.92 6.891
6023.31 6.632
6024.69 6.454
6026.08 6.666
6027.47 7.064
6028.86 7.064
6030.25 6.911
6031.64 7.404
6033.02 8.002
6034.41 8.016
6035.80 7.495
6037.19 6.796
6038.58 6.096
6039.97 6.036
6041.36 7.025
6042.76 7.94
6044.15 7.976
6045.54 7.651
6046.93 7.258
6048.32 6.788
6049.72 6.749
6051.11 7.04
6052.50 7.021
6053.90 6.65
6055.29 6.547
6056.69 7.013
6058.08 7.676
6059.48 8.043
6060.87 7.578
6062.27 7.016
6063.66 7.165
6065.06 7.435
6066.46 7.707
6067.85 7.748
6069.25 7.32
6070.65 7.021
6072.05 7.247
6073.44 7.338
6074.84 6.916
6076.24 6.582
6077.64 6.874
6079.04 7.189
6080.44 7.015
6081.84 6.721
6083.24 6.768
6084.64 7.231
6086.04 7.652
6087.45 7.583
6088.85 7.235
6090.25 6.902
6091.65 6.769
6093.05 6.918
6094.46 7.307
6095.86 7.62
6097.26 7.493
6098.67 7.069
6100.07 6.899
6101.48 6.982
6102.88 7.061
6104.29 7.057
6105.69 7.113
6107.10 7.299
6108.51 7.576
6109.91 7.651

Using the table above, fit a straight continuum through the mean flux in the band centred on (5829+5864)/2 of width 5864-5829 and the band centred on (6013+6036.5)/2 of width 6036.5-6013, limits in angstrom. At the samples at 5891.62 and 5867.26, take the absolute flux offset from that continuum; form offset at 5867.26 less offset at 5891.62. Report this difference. -1.3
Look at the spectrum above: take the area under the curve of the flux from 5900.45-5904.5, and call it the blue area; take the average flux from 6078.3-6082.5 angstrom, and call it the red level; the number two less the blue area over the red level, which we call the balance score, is -2.3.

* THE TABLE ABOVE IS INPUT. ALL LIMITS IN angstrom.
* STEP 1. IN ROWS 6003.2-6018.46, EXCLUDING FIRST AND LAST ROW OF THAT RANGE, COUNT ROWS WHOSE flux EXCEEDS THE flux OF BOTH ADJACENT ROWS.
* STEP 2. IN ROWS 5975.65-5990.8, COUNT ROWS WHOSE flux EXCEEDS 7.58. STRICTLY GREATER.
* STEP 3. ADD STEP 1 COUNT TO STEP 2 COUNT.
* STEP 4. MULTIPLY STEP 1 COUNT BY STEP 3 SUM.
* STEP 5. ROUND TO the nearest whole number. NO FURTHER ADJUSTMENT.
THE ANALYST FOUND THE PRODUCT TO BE 18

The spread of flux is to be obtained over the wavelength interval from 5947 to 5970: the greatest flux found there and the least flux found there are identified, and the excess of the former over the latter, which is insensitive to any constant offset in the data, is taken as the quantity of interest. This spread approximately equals 1.2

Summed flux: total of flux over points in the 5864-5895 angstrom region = 163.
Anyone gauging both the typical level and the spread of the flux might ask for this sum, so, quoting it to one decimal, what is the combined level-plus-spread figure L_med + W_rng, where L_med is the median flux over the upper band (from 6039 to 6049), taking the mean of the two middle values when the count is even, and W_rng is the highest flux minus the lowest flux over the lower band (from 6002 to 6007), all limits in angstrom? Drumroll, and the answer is 7.8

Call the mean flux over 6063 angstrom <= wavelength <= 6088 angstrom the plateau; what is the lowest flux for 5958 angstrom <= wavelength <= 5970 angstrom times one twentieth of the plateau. 2.33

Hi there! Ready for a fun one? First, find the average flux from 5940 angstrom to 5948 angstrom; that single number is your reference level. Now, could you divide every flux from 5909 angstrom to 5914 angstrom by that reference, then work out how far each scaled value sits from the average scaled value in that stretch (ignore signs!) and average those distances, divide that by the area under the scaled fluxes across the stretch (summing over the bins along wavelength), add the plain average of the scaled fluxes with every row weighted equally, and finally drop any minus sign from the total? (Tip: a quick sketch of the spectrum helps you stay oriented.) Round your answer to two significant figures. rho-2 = 0.84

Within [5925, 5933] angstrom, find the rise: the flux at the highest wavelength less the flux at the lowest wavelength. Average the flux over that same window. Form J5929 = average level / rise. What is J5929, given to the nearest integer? -117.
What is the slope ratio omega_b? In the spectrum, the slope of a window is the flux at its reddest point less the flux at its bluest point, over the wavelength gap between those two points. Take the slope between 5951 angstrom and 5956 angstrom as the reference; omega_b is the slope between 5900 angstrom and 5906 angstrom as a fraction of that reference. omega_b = -0.3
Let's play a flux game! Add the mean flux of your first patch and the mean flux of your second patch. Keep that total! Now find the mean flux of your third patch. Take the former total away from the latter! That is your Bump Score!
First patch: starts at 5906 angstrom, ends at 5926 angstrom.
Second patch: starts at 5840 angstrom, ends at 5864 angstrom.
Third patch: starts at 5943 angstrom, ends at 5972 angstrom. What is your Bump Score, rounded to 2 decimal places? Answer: -7.02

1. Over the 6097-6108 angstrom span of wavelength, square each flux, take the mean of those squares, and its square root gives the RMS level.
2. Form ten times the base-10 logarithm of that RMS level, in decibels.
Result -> 8.53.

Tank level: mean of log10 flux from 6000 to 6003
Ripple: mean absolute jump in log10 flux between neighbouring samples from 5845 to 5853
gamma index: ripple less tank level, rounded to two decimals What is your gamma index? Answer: -0.84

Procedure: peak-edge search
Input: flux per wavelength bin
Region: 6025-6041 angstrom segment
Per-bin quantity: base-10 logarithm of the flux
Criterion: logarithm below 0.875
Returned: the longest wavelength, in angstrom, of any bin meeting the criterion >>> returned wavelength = 6039.97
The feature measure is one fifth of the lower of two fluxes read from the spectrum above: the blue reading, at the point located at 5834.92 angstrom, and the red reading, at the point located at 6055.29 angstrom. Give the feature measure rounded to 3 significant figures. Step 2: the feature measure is 1.31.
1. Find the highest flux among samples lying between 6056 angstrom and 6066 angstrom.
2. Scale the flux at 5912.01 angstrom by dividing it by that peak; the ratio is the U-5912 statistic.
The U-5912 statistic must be 0.79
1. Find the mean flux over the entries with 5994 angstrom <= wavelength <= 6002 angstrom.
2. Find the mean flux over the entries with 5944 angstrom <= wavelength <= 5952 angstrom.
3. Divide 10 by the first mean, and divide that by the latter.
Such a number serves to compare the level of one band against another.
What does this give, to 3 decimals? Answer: 0.174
